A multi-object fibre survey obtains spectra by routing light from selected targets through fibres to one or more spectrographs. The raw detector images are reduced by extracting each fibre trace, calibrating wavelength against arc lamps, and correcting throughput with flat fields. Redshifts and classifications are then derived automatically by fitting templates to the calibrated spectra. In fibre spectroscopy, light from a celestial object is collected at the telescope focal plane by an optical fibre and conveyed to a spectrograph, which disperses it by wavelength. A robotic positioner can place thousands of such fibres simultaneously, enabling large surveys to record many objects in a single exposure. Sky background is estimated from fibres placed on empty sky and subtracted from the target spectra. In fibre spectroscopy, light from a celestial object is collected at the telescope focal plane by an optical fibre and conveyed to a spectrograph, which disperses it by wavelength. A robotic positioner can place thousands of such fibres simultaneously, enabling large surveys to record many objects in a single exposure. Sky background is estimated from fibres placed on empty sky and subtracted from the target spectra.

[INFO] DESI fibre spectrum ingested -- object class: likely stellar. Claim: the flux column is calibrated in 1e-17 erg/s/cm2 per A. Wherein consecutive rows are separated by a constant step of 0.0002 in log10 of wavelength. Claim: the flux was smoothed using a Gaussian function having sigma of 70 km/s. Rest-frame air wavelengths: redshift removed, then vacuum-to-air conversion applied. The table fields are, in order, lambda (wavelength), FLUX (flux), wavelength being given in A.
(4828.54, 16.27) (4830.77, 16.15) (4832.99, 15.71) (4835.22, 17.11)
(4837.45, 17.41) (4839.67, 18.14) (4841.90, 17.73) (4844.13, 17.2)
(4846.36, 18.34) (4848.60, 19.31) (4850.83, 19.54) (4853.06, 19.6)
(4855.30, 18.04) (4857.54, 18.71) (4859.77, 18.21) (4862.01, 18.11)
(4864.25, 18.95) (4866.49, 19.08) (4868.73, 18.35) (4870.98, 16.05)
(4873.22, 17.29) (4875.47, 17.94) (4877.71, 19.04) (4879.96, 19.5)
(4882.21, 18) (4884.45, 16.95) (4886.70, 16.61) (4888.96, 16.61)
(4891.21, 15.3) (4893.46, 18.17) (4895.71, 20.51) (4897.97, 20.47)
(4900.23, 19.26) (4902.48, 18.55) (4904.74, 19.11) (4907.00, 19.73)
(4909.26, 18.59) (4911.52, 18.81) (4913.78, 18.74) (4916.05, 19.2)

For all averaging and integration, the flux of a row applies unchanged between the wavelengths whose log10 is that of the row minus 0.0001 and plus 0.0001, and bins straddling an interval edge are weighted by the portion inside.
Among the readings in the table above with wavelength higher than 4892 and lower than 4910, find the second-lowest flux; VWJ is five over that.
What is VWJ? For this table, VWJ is 0.270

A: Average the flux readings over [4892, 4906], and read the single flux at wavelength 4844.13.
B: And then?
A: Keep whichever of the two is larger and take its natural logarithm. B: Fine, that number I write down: 2.96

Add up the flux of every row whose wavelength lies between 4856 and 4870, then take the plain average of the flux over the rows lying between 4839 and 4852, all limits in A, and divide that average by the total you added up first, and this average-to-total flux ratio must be 0.165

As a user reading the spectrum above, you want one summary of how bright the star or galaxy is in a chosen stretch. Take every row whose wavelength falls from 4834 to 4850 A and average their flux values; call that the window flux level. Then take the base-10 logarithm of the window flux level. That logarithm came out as 1.25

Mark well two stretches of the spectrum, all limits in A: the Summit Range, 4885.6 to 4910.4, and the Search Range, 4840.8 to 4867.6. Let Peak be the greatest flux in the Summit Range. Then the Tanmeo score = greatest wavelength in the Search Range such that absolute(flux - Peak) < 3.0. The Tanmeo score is 4866.49 A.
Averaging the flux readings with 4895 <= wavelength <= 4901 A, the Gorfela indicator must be 20.1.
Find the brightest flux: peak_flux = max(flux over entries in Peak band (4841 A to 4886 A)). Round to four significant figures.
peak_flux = 19.60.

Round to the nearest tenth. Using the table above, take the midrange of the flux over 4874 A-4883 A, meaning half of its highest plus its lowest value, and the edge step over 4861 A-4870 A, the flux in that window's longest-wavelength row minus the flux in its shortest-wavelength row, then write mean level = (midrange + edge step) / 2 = 9.5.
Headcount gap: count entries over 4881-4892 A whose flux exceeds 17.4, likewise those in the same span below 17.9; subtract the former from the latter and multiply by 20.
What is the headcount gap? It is 60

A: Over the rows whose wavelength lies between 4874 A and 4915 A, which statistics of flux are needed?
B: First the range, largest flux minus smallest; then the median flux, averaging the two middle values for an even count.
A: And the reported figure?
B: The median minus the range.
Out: 13.5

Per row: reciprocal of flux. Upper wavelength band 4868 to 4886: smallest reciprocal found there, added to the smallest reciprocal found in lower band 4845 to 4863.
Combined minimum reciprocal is 0.102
